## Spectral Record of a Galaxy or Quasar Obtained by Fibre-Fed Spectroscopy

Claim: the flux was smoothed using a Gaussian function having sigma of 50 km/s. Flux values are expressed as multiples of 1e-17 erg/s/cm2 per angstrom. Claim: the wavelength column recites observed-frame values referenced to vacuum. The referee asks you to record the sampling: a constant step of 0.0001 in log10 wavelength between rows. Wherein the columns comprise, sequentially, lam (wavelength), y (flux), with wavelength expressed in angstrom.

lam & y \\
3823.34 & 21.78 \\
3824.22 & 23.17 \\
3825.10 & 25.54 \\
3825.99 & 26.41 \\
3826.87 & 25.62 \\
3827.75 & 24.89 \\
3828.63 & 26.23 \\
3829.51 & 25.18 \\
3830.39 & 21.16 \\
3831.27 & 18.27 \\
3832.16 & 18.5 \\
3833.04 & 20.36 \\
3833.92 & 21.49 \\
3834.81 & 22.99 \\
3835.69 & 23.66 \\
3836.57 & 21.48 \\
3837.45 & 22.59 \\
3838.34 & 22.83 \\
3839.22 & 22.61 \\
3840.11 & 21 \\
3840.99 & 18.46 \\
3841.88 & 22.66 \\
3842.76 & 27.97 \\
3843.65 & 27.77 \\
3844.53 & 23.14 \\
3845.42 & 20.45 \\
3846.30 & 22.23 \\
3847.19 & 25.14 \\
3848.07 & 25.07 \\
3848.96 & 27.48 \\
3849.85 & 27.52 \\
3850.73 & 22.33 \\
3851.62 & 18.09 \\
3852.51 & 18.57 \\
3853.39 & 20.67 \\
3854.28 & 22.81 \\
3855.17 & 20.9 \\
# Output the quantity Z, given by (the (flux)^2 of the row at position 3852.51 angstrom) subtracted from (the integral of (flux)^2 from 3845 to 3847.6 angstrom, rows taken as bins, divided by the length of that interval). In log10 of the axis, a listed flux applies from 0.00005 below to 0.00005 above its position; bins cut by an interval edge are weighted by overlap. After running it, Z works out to 170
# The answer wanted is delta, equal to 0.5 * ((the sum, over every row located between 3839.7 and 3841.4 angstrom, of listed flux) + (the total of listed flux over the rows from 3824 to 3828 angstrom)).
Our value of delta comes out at 83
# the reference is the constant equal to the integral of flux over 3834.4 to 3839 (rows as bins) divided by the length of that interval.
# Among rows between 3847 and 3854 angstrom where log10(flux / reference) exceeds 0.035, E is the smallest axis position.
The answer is 3847.19 angstrom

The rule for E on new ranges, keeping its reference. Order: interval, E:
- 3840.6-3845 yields 3842.76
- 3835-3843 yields 3842.76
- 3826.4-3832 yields 3826.87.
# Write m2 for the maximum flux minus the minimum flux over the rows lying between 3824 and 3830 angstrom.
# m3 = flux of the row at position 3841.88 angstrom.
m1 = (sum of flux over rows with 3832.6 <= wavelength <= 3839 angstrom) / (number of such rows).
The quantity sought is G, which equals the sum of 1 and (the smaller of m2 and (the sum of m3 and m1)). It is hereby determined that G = 4.2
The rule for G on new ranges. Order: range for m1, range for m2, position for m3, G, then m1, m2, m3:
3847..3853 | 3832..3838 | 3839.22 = 6.2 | 23.5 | 5.2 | 22.61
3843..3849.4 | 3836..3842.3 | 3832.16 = 5.4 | 24.5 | 4.4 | 18.5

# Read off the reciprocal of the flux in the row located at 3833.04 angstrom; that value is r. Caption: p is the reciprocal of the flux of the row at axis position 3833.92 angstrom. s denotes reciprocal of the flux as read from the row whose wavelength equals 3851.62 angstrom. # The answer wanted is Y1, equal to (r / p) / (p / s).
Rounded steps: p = 0.047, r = 0.049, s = 0.0553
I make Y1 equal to 1.25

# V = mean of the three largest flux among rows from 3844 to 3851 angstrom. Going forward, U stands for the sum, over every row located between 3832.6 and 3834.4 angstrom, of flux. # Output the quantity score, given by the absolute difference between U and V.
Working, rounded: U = 42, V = 26.7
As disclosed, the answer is 15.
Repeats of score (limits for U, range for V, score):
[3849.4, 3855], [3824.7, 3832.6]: 104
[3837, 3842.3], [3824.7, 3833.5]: 104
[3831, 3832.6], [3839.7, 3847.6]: 10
